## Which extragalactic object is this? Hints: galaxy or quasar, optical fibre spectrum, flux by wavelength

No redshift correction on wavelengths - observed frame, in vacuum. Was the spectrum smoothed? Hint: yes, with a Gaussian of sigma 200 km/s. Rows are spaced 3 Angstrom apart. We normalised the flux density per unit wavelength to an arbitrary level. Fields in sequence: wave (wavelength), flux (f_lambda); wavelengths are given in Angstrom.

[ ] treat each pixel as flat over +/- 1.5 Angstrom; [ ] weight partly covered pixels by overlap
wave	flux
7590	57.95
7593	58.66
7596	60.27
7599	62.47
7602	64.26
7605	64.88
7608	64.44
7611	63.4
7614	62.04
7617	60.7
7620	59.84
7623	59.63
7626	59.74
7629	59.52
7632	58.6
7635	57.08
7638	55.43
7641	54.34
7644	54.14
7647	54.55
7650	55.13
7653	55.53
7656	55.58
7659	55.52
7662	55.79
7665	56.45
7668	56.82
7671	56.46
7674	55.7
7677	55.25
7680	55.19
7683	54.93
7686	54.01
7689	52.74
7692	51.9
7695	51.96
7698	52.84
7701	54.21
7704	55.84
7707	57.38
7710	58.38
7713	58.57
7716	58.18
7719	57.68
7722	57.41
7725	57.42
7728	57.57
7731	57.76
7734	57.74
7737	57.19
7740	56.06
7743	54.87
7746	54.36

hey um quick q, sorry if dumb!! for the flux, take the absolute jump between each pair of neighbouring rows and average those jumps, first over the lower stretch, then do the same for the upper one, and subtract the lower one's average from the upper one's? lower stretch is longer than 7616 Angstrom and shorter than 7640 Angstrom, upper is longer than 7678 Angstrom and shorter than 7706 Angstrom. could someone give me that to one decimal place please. 0.1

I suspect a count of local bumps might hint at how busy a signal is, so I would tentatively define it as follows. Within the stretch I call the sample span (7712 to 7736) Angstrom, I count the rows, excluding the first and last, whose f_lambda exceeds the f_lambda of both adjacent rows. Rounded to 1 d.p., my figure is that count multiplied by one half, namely 0.5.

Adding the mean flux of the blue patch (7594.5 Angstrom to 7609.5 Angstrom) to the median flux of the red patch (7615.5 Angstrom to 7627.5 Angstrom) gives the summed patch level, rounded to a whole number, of 123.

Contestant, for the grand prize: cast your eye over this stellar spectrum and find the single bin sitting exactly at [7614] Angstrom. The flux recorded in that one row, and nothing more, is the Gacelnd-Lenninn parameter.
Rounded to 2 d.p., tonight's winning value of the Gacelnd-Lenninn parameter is 62.04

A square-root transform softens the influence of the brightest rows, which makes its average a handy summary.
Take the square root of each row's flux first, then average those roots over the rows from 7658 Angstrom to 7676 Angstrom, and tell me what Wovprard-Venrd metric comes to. 7.49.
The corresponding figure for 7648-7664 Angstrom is 7.45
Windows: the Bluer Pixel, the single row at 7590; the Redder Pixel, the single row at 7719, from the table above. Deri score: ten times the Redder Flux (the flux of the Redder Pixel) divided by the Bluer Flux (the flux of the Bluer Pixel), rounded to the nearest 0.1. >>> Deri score 10.0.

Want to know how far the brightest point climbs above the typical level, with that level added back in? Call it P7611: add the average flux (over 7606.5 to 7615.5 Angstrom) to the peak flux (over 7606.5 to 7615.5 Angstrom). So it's 128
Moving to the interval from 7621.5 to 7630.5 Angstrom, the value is 119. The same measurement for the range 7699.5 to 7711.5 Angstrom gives 115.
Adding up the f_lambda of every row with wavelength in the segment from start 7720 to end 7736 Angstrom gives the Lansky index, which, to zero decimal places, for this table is 288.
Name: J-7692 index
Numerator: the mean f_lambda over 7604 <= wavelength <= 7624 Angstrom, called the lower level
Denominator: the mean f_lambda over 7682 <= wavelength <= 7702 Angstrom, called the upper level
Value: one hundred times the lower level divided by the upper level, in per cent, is 117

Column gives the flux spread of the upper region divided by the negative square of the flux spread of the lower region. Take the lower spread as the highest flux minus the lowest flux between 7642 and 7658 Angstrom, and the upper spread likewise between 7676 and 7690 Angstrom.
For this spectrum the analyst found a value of -1.21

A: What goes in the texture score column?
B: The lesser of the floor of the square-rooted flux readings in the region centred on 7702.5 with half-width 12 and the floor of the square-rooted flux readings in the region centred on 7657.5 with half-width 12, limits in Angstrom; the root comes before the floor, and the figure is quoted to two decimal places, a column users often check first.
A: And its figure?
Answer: 7.20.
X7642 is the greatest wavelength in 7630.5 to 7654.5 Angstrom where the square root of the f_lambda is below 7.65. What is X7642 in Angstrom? 7653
